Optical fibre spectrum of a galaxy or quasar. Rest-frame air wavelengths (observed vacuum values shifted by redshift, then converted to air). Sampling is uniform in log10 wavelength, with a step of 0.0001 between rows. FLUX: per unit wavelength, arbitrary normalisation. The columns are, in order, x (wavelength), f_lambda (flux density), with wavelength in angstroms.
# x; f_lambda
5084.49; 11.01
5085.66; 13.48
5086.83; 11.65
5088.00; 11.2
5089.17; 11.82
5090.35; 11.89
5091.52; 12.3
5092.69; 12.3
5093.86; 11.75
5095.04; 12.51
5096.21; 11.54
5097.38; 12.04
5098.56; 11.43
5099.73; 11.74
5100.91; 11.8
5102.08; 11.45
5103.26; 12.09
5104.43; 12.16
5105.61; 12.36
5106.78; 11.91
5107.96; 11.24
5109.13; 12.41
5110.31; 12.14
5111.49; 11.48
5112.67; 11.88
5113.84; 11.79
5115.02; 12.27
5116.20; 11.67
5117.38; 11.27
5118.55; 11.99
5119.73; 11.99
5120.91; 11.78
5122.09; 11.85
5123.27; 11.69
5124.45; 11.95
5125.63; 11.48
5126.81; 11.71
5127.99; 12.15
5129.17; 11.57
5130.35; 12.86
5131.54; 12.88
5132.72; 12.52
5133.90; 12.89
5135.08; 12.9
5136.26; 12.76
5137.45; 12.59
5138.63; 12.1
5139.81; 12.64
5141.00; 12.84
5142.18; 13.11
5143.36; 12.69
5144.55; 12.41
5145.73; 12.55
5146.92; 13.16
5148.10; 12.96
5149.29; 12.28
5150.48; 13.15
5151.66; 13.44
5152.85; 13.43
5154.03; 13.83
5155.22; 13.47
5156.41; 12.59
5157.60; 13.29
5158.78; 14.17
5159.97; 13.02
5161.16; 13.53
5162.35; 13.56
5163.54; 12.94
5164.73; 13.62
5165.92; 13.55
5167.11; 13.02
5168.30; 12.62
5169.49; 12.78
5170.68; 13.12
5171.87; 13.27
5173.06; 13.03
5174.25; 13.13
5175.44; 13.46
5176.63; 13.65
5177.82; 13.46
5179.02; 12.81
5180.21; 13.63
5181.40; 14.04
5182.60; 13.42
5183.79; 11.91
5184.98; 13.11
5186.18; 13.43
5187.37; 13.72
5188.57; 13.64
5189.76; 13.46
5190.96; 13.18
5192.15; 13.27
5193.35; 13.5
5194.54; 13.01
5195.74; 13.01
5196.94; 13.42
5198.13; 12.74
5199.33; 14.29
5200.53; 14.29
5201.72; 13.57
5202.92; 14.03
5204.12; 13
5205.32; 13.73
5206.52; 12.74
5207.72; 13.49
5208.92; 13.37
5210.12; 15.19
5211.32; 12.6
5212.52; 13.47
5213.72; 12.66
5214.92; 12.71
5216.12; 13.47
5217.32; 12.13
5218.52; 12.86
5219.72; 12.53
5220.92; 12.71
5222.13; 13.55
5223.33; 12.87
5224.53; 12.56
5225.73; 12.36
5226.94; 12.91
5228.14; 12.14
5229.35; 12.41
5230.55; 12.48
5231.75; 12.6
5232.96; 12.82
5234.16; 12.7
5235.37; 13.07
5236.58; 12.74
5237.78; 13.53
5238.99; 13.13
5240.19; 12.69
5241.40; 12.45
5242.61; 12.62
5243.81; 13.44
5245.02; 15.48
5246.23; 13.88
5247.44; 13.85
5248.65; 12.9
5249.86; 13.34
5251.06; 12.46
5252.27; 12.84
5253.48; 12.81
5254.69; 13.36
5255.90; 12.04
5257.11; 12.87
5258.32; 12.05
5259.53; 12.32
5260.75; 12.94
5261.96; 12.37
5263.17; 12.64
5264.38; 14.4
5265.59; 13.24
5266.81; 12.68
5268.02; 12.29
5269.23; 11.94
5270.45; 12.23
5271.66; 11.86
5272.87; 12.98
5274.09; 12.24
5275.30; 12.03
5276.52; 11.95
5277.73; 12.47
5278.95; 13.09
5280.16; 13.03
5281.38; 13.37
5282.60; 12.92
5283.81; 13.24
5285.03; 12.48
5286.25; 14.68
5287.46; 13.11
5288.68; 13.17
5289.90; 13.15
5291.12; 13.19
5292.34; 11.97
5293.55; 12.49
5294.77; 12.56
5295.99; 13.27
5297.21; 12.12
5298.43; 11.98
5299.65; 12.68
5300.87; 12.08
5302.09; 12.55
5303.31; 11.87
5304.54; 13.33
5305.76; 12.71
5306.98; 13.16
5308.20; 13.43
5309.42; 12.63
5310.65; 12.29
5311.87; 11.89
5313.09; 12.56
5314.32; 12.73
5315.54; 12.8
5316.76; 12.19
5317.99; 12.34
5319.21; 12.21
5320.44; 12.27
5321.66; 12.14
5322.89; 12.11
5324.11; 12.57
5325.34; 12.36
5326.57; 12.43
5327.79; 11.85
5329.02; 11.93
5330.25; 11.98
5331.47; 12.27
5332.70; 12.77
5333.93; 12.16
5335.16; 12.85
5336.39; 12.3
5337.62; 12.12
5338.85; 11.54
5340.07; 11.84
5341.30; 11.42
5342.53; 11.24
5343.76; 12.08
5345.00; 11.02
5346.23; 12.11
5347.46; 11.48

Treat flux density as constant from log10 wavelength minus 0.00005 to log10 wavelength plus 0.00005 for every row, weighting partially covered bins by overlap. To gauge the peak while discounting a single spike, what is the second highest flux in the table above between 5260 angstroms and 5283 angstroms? 13.37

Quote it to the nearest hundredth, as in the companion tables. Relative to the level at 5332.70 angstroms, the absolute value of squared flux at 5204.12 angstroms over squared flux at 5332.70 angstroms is 1.04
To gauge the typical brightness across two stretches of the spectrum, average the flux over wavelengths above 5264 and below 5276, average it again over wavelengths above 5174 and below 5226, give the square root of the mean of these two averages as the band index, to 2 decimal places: 3.59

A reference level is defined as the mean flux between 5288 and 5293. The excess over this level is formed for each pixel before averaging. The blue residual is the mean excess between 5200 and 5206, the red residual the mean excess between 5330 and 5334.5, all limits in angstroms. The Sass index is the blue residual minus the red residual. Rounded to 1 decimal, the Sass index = 1.4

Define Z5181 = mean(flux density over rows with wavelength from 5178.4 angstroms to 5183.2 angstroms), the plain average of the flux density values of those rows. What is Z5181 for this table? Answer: 13.5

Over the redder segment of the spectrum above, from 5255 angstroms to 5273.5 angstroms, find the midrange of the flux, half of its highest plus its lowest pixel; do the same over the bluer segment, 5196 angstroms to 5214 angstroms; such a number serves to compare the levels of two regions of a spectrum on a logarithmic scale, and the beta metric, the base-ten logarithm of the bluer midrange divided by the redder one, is 0.02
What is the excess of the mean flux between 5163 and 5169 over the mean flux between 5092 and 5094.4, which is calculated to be 1.1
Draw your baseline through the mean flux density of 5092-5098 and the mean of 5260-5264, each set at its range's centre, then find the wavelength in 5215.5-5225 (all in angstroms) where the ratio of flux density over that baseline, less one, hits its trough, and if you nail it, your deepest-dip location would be 5217.32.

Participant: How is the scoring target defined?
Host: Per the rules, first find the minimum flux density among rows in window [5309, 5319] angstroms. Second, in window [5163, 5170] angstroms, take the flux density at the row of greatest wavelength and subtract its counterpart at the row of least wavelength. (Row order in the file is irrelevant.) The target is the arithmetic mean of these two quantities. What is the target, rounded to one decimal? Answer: 5.9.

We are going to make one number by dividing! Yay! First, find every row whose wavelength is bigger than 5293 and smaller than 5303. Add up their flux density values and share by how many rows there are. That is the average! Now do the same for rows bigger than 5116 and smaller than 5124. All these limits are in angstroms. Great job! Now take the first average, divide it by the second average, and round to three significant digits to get 1.06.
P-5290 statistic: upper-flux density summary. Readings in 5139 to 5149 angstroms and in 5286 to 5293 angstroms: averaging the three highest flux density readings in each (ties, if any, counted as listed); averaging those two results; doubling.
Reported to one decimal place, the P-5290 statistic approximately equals 26.8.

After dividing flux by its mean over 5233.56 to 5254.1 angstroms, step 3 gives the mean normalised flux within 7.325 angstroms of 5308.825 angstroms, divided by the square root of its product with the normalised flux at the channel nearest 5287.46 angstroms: 0.98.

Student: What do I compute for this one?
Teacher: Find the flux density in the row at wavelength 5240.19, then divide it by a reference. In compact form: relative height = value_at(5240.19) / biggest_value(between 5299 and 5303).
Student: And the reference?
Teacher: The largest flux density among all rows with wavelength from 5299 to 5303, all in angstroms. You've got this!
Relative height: 1.00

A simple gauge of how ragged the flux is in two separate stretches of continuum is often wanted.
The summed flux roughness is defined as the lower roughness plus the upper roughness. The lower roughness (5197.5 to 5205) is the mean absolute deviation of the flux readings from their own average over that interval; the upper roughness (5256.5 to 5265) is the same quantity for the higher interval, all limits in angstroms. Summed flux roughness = 1.07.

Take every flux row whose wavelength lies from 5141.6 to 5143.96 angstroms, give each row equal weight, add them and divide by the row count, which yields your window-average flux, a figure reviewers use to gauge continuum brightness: 12.9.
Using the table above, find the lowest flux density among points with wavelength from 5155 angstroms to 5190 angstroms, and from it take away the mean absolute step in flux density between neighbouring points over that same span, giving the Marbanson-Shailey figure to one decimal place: 11.4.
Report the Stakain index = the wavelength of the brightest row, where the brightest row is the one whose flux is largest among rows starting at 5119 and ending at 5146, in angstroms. 5142.18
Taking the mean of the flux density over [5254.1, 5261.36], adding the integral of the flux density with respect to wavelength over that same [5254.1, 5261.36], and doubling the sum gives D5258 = 208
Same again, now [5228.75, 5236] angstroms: 209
